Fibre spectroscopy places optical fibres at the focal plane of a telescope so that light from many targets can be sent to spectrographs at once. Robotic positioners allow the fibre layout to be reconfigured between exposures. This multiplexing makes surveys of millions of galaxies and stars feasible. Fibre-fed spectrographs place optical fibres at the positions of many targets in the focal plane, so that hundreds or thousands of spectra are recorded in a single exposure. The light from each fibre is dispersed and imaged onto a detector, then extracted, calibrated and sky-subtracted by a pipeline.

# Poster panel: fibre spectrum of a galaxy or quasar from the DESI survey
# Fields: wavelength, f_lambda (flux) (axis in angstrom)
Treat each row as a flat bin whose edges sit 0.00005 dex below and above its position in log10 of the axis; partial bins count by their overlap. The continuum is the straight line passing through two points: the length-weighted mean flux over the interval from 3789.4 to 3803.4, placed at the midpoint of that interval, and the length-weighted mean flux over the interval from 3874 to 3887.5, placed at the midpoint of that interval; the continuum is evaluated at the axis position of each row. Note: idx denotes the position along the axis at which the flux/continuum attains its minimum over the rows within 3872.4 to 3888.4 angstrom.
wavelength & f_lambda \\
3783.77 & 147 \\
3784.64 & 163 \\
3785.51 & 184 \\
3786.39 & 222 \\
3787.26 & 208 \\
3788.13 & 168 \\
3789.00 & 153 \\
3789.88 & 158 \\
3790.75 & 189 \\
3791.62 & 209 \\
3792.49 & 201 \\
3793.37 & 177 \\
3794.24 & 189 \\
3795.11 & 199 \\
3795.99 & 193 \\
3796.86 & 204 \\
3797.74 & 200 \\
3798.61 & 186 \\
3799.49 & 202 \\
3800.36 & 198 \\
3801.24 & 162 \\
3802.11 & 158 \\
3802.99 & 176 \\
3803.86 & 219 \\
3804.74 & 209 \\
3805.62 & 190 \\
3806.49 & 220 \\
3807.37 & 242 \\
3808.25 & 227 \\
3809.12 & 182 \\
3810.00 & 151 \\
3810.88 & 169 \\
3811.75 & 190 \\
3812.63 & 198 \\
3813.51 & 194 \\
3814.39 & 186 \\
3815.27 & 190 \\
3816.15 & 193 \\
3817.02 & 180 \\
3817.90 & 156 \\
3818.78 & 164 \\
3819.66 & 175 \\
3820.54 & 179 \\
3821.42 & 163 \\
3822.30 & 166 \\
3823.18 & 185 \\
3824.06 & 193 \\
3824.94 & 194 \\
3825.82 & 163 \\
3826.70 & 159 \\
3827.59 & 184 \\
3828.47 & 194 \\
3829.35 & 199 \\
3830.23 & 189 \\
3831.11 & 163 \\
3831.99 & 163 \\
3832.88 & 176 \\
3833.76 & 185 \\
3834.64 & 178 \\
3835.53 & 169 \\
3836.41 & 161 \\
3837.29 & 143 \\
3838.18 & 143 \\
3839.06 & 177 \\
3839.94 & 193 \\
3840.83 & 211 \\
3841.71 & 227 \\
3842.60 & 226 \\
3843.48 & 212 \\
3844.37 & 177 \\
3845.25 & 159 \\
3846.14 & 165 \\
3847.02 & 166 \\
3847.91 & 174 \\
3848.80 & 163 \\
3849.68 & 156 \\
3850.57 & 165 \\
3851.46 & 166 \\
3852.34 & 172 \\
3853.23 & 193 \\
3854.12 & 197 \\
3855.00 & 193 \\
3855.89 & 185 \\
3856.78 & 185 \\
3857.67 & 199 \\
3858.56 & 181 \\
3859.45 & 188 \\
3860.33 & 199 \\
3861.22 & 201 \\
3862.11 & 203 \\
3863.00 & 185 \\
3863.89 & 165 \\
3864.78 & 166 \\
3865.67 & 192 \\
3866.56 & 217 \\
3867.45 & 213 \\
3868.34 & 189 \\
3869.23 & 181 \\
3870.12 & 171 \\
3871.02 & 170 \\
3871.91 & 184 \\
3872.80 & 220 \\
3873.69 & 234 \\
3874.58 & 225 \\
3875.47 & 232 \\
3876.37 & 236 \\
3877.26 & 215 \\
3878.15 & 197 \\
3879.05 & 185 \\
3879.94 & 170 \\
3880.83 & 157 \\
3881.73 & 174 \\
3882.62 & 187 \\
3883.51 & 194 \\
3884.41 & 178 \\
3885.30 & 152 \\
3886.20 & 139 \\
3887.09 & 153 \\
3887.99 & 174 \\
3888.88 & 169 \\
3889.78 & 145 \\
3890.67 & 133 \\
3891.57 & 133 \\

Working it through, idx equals 3886.20 angstrom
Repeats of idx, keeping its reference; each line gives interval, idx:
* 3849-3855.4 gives 3849.68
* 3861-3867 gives 3863.89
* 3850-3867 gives 3850.57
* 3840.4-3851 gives 3849.68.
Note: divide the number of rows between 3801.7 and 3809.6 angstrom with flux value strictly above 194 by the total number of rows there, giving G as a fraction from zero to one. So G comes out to 0.56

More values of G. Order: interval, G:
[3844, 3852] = 0.00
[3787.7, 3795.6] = 0.33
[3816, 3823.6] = 0.00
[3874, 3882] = 0.56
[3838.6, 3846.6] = 0.44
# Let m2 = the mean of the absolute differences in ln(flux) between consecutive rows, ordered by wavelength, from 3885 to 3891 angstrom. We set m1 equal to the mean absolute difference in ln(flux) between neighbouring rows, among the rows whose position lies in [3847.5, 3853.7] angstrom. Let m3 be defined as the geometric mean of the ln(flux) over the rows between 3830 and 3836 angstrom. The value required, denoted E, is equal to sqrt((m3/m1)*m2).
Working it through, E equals 3.06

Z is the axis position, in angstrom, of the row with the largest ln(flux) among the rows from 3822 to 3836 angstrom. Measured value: 3829.35 angstrom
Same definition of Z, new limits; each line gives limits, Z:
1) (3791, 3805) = 3803.86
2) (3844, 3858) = 3857.67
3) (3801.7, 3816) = 3807.37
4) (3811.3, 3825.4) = 3812.63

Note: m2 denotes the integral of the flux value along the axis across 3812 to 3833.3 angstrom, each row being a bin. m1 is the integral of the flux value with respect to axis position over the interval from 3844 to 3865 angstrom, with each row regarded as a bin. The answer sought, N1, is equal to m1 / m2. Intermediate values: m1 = 3769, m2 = 3822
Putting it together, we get 0.99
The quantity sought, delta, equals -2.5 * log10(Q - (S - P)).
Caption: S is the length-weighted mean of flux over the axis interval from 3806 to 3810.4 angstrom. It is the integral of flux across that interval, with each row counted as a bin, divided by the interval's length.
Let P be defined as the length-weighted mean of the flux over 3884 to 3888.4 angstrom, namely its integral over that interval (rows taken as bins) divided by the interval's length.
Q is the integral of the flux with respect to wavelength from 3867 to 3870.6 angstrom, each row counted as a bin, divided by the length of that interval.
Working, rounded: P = 159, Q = 188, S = 205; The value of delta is -5.38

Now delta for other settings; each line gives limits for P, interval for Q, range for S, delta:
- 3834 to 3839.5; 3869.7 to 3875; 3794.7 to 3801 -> -5.56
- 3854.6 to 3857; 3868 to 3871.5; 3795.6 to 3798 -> -5.55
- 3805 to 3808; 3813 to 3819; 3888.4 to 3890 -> -5.95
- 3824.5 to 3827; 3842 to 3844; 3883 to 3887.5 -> -5.89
